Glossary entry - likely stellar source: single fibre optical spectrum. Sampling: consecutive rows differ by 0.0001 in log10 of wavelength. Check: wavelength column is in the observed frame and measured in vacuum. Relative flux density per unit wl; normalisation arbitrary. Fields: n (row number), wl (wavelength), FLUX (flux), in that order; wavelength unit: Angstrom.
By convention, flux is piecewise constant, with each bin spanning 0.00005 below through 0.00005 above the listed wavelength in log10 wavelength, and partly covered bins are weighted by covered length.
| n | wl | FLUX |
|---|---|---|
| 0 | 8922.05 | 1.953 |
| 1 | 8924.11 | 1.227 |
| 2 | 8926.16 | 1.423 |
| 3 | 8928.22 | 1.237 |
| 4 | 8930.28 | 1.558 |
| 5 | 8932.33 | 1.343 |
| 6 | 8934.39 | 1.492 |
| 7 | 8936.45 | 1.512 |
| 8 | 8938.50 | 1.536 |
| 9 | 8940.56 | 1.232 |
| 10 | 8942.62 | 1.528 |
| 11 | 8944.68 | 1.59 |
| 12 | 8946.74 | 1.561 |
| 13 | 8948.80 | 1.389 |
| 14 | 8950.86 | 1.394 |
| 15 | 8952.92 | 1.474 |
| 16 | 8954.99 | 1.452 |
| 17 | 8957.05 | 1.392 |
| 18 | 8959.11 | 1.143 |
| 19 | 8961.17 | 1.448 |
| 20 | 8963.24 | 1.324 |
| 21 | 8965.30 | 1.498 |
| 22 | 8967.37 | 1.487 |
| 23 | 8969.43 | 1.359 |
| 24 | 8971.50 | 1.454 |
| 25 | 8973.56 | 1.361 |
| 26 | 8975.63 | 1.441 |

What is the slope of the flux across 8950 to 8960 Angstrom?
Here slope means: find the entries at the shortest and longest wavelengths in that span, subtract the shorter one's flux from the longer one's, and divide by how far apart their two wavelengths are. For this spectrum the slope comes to -0.030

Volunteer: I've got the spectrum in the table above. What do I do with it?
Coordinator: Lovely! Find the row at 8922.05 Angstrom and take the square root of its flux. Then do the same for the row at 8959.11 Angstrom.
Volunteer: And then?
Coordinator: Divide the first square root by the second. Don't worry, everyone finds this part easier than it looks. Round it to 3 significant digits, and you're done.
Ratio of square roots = 1.31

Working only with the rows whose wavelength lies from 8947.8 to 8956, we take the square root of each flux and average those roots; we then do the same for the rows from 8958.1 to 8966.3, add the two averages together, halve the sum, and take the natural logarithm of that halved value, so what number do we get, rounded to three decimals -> 0.164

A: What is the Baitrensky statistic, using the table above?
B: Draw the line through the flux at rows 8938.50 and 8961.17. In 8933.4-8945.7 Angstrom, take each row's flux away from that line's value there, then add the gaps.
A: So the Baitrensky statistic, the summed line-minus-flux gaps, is 0.30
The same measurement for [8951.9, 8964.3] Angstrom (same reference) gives 0.53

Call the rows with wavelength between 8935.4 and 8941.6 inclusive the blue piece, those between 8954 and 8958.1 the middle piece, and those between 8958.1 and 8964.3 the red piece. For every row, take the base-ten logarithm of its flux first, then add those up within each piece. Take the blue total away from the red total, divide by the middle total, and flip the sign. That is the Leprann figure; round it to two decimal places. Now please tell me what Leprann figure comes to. 0.38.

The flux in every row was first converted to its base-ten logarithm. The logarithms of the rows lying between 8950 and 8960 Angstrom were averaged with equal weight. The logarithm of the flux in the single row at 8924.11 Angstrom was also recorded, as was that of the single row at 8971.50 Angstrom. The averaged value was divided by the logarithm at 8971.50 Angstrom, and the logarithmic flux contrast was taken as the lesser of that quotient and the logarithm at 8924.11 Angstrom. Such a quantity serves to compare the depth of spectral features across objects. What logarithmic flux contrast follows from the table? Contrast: 0.089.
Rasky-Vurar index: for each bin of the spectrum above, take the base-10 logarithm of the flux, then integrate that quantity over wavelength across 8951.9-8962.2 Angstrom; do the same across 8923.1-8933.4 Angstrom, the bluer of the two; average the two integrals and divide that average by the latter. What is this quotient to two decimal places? 1.03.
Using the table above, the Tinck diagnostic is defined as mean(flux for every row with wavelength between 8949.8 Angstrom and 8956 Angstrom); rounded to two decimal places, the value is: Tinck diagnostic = 1.44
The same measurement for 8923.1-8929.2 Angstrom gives 1.30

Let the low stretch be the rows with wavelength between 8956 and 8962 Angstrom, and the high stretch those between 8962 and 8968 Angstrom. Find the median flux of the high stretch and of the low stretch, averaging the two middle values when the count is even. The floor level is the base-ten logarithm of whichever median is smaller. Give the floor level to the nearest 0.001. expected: 0.144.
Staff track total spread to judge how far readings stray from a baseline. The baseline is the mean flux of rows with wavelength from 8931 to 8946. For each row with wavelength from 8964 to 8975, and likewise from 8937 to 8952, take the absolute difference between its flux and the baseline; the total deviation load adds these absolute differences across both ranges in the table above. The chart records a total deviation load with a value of 1.01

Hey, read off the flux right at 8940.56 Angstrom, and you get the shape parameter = 1.232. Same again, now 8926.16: 1.423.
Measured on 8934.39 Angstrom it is 1.492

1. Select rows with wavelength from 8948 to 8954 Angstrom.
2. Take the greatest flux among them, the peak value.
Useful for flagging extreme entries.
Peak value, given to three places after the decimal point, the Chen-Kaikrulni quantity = 1.474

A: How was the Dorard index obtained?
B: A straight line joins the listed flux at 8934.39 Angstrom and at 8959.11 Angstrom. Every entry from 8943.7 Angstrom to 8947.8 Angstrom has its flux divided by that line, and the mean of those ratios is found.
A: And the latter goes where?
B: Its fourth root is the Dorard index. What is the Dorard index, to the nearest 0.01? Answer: 1.04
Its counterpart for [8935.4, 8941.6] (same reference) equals 1.00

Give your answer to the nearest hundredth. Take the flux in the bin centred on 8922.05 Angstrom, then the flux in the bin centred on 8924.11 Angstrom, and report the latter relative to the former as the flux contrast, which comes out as 0.63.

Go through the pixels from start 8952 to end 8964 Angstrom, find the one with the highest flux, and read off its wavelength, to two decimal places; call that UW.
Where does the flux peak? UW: 8952.92 Angstrom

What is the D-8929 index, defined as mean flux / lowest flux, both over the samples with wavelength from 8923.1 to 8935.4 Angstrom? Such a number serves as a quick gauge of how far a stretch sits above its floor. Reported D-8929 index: 1.12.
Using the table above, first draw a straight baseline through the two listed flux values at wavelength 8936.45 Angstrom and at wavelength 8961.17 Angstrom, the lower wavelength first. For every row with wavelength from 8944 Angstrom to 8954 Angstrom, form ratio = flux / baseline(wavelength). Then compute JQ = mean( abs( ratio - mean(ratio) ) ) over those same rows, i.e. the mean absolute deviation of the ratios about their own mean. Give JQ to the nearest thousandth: 0.047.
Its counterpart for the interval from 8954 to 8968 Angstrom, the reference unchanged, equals 0.065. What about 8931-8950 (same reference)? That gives 0.064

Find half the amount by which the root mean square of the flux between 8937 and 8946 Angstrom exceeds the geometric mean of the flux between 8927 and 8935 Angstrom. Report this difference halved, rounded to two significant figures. 0.038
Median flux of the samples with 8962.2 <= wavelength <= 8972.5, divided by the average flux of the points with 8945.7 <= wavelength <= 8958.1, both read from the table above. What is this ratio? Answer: 1.01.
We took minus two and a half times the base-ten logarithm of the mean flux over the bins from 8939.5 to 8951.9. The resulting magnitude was -0.403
